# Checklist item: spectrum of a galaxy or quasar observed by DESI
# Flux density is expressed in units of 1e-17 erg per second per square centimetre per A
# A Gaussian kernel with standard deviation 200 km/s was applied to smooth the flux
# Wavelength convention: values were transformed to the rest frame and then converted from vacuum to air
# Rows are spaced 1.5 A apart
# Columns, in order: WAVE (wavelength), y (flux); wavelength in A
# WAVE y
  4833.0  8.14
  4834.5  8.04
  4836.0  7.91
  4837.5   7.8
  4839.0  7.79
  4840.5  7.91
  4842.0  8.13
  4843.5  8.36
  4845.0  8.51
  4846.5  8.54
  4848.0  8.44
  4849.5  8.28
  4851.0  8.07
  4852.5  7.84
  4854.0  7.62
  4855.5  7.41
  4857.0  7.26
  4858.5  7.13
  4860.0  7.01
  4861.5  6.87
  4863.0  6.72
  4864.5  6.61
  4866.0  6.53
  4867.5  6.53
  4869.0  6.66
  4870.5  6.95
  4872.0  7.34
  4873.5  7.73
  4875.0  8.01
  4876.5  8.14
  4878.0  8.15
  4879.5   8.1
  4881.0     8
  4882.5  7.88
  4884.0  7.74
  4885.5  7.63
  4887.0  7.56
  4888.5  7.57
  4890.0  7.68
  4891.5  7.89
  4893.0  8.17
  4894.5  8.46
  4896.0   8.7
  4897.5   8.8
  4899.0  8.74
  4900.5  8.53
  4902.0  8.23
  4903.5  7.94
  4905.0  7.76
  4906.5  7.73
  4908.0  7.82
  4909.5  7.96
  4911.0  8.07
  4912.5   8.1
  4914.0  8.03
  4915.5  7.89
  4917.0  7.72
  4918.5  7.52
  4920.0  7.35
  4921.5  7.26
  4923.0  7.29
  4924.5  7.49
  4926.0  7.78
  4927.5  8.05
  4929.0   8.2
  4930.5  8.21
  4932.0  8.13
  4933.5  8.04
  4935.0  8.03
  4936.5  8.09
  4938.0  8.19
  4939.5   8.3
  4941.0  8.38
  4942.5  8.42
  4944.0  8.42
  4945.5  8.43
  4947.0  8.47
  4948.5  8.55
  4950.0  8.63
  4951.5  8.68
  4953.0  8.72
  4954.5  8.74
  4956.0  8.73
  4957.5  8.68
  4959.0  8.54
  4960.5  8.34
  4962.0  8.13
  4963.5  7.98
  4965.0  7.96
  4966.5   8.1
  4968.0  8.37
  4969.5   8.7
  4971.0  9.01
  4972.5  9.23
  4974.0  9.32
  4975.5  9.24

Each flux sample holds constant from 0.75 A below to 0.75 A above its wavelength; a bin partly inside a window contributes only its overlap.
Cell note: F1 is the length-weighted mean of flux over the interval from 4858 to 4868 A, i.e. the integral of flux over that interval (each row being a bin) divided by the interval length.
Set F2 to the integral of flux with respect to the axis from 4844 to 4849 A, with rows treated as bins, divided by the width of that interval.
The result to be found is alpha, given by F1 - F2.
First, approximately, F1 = 6.8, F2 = 8.48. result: -1.7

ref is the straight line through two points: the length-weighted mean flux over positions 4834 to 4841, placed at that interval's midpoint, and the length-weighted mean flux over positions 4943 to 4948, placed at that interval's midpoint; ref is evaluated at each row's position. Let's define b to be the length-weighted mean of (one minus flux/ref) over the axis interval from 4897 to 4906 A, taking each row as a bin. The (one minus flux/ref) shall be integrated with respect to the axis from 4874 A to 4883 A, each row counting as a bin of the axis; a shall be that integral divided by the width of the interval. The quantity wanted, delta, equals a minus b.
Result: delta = 0.02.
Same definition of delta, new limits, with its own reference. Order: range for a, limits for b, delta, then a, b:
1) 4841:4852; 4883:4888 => -0.11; -0.05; 0.059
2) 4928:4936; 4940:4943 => 0.03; 0.03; 0.004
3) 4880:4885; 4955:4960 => 0.05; 0.03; -0.016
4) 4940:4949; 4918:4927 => -0.10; 0.00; 0.104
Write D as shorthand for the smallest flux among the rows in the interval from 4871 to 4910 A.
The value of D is 7.34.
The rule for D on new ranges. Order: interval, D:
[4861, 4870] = 6.53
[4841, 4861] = 7.01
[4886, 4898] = 7.56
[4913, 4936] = 7.26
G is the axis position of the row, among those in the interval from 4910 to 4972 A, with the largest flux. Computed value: 4971.0 A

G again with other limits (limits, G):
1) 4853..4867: 4854.0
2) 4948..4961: 4954.5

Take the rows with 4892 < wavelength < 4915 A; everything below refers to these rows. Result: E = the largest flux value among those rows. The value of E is 8.8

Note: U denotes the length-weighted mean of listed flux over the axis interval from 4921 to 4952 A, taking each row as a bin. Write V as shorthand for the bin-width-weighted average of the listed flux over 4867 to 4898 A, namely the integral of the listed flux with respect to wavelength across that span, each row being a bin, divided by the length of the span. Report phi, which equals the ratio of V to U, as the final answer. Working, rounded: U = 8.15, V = 7.8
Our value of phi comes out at 0.96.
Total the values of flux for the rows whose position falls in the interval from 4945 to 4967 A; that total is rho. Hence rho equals 127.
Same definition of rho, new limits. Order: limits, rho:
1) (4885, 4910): 137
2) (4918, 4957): 212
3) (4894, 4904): 59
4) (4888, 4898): 57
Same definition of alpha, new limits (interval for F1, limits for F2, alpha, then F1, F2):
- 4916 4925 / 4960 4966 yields -0.6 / 7.4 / 8.09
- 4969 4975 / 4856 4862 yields 2.0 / 9.1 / 7.09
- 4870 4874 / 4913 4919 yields -0.5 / 7.3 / 7.81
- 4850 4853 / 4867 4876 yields 0.7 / 8.0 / 7.25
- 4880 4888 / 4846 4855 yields -0.3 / 7.8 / 8.10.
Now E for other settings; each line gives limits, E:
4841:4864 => 8.54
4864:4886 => 8.15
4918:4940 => 8.3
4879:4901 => 8.8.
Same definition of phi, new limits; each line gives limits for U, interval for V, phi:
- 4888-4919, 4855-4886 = 0.91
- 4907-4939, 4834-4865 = 0.98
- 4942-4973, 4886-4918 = 0.95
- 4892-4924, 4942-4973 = 1.06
